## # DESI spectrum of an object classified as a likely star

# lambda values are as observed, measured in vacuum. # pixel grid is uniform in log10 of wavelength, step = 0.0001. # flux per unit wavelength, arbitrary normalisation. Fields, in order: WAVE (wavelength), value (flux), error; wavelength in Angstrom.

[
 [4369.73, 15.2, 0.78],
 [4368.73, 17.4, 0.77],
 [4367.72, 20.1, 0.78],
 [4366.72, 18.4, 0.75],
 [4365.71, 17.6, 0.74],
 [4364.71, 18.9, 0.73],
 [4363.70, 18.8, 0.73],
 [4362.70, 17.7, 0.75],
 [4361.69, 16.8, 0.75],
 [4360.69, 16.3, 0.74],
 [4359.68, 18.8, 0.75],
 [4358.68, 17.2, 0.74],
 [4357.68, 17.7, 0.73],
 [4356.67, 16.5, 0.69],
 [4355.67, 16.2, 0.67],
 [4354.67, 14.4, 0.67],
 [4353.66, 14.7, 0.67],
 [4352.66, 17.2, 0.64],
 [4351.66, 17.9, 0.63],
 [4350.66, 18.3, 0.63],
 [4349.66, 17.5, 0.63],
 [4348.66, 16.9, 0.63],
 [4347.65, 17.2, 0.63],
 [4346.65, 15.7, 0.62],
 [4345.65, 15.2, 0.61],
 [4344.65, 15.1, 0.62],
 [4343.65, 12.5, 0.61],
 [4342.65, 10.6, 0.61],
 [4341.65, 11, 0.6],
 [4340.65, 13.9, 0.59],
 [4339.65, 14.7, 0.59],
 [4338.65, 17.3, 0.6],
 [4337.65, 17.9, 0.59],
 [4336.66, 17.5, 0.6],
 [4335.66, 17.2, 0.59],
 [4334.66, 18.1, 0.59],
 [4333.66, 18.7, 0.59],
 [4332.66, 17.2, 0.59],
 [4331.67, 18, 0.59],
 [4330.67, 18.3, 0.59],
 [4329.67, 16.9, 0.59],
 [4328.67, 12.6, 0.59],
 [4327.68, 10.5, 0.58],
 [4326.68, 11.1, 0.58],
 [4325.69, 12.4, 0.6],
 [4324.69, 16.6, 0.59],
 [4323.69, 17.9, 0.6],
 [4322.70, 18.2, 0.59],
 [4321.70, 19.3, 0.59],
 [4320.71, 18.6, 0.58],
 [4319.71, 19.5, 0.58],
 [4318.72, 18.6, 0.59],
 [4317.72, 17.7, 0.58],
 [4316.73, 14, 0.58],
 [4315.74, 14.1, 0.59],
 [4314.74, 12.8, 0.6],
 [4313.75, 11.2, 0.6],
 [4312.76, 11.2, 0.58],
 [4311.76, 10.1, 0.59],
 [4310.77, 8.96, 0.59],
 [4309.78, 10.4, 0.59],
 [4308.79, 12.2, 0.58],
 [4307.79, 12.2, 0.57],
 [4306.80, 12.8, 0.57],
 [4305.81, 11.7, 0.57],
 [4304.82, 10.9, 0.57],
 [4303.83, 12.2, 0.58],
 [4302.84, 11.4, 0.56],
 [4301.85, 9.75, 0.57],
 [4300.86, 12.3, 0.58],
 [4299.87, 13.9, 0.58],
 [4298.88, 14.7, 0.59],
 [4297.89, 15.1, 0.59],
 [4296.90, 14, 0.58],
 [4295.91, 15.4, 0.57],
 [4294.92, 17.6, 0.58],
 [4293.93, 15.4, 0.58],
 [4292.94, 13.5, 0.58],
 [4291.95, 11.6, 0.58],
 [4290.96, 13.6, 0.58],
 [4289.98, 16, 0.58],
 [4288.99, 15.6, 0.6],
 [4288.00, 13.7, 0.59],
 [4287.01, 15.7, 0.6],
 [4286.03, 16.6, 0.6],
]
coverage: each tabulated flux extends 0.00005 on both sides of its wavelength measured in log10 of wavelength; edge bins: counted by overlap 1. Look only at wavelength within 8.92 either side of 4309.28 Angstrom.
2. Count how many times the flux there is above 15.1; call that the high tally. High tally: 1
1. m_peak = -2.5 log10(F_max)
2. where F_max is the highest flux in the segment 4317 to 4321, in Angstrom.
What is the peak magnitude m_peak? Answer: -3.23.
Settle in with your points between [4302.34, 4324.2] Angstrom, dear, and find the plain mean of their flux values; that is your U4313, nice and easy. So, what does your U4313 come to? 14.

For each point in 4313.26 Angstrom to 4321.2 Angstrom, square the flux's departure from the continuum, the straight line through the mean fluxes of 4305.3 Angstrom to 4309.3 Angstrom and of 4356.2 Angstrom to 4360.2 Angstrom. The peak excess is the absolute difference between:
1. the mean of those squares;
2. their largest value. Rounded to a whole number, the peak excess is 22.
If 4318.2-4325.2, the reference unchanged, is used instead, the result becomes 13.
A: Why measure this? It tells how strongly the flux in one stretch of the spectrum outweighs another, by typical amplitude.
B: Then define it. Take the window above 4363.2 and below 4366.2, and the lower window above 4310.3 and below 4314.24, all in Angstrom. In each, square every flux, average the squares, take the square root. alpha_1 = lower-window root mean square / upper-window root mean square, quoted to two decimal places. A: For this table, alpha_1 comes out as 0.56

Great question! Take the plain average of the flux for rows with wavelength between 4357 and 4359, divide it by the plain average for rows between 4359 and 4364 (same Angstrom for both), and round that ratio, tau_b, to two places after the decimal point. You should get 0.99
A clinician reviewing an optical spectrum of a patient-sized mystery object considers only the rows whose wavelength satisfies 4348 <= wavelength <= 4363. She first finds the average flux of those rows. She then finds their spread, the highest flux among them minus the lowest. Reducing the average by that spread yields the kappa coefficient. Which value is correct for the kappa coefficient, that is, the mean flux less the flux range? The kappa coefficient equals 13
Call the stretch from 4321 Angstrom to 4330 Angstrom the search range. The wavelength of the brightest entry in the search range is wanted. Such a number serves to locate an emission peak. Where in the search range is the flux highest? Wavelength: 4321.70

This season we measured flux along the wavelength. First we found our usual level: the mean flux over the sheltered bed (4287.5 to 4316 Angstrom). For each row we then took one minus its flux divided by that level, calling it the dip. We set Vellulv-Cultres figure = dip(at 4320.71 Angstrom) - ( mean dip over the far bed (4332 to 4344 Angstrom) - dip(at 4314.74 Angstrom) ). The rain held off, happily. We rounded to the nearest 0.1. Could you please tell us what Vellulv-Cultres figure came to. -0.2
